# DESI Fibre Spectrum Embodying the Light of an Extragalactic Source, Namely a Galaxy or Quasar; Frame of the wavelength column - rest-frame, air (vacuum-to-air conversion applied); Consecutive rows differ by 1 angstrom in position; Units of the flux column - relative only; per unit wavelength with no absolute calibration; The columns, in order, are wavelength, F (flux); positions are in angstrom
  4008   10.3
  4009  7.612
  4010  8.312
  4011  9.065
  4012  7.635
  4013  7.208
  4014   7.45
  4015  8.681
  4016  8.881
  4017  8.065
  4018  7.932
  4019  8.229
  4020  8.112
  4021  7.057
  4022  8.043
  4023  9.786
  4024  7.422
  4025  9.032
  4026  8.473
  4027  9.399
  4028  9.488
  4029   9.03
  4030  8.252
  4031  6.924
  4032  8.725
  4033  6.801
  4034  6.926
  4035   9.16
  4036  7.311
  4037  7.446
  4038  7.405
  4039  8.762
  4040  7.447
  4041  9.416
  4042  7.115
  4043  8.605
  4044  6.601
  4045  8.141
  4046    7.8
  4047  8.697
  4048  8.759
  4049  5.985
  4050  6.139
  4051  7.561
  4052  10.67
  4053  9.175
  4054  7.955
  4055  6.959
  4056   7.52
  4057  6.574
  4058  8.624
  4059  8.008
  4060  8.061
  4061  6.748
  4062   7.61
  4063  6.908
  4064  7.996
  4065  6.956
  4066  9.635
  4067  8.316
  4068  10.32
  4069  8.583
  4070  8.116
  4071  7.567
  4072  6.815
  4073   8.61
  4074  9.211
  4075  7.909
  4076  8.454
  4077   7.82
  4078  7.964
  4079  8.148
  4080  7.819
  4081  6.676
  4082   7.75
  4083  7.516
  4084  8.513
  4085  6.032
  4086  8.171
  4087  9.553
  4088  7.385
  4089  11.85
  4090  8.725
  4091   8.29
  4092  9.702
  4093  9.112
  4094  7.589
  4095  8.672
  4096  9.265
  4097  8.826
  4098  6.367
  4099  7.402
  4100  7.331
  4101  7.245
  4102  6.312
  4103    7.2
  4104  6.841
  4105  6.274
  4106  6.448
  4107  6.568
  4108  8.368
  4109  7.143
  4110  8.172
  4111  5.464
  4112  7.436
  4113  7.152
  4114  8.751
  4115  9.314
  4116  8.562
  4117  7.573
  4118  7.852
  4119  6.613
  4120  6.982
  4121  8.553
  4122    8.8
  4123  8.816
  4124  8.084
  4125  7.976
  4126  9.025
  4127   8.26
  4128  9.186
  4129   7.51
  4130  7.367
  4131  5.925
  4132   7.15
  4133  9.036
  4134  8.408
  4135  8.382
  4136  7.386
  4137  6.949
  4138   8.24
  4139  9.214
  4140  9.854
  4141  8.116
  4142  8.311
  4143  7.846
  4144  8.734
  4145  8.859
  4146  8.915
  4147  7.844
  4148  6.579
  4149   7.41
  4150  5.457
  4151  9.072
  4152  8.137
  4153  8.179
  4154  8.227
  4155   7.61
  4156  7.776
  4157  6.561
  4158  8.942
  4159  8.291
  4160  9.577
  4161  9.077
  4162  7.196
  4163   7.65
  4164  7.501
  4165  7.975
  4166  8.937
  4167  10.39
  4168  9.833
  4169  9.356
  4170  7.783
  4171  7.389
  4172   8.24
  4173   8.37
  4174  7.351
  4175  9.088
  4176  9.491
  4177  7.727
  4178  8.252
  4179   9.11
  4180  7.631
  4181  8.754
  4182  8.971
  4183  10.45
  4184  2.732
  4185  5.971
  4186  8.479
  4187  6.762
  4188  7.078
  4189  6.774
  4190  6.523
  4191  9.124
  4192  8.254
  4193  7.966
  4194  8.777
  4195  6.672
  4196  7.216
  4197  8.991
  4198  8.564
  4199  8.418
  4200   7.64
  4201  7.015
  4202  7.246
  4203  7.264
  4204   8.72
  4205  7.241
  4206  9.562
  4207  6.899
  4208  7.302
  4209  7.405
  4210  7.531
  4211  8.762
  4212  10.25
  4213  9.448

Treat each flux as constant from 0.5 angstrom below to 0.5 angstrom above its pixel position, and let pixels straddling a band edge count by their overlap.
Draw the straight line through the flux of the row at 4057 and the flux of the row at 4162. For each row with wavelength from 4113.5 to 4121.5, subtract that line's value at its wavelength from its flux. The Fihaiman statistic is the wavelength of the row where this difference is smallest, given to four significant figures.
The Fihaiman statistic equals 4119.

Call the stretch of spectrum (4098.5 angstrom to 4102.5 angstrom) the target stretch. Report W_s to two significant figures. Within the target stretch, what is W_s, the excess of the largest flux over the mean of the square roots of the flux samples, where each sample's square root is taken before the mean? 4.7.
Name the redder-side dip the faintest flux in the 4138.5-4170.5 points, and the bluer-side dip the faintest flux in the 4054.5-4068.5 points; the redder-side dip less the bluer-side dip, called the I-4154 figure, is -1.1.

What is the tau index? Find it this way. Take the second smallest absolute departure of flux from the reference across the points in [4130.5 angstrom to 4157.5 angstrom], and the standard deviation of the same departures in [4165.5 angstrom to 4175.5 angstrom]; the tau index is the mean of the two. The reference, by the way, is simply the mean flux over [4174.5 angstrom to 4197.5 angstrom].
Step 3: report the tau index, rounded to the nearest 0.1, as 0.4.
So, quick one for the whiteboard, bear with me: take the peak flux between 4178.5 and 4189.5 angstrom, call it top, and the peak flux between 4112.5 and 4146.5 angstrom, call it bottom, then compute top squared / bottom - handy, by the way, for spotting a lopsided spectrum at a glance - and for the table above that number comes 11.1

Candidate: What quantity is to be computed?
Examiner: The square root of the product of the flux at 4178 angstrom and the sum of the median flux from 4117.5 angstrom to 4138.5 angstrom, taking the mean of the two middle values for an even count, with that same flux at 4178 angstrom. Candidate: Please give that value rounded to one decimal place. 11.6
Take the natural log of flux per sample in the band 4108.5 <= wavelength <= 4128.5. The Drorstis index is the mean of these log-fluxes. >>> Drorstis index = 2.07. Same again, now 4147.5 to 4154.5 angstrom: 2.01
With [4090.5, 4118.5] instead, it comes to 2.03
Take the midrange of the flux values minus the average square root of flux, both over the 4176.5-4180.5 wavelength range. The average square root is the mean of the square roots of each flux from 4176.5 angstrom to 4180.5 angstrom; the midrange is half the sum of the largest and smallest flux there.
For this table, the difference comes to 5.5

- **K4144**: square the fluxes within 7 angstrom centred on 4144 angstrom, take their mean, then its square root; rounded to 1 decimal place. 8.4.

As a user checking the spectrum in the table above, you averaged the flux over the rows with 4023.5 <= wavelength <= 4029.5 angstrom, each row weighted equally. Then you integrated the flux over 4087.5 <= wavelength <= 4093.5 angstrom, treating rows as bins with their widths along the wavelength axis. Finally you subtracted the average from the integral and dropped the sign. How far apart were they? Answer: 46.3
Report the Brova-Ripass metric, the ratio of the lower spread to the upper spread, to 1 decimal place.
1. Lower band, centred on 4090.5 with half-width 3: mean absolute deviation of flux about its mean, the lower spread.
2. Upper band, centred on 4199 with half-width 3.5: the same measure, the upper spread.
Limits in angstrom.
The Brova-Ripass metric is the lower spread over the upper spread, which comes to 1.6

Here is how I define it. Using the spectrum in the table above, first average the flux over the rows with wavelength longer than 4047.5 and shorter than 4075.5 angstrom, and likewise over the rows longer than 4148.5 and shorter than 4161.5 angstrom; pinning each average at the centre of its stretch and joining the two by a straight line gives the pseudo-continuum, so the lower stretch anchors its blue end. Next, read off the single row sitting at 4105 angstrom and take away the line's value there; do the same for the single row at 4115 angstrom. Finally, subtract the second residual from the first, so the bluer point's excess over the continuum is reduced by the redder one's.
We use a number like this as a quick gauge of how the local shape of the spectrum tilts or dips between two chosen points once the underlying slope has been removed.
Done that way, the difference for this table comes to -3.0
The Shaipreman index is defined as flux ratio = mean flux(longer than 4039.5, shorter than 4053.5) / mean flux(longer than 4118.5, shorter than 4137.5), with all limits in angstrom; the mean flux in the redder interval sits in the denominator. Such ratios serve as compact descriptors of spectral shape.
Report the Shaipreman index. 1.01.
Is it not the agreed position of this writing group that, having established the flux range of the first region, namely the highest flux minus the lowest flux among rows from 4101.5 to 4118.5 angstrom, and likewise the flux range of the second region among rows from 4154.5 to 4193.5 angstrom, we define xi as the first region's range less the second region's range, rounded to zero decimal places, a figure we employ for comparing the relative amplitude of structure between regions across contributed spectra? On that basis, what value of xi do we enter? -4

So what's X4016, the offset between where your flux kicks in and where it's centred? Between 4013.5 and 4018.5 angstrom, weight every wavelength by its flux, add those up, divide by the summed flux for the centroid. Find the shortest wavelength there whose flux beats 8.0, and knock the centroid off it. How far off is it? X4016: -1.0 angstrom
